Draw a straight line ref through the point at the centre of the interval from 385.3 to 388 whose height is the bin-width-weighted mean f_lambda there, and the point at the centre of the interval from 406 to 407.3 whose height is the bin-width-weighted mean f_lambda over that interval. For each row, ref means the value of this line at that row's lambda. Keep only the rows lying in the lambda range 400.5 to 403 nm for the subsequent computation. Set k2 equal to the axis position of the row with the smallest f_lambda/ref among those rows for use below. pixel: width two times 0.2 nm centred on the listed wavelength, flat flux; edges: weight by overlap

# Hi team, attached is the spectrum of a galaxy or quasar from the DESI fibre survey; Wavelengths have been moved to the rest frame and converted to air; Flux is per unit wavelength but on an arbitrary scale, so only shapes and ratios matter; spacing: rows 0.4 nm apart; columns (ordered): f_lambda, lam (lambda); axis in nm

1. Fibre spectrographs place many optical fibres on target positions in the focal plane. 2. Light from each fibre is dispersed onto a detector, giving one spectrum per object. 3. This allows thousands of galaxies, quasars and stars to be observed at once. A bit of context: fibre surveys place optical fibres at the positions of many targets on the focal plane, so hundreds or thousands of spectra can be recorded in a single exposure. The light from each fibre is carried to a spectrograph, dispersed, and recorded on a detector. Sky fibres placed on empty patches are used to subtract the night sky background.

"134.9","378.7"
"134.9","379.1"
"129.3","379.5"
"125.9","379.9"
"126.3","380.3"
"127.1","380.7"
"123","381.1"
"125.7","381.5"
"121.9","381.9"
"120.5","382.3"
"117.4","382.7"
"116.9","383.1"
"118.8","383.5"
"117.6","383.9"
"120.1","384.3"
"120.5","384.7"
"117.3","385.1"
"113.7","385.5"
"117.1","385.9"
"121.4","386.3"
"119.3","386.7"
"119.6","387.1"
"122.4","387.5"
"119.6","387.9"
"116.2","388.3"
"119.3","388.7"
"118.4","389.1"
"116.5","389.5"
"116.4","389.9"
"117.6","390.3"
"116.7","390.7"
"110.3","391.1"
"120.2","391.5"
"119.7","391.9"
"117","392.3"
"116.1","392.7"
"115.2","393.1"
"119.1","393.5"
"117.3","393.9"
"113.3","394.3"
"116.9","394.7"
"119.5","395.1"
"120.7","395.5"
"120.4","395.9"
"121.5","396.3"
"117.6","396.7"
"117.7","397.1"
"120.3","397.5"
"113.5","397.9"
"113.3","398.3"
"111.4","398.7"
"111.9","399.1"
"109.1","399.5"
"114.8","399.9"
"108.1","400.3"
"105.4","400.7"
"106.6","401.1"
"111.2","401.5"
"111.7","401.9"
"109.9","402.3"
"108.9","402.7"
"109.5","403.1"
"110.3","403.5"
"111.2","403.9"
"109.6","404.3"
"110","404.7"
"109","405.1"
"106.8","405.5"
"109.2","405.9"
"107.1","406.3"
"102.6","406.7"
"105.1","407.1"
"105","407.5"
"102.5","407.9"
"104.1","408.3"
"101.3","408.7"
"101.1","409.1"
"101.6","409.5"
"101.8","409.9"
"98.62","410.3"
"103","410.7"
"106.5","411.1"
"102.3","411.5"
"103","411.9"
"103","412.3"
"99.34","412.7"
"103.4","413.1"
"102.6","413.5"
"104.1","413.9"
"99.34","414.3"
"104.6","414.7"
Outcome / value 400.7 nm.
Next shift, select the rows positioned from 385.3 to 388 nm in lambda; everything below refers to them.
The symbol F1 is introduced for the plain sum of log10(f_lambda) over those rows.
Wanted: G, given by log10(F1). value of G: 1.16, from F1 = 15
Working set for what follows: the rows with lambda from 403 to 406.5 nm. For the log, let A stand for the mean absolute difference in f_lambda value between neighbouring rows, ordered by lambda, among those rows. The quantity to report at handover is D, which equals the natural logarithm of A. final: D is 0.4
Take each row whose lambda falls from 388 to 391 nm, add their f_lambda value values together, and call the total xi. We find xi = 821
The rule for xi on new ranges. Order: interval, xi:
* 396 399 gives 815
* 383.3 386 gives 825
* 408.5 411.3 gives 714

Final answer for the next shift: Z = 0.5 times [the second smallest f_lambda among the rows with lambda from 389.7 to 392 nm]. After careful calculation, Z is 58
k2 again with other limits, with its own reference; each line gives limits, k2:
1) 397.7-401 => 400.7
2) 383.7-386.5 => 385.5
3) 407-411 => 410.3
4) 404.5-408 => 406.7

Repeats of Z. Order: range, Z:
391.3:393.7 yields 58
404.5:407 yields 53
